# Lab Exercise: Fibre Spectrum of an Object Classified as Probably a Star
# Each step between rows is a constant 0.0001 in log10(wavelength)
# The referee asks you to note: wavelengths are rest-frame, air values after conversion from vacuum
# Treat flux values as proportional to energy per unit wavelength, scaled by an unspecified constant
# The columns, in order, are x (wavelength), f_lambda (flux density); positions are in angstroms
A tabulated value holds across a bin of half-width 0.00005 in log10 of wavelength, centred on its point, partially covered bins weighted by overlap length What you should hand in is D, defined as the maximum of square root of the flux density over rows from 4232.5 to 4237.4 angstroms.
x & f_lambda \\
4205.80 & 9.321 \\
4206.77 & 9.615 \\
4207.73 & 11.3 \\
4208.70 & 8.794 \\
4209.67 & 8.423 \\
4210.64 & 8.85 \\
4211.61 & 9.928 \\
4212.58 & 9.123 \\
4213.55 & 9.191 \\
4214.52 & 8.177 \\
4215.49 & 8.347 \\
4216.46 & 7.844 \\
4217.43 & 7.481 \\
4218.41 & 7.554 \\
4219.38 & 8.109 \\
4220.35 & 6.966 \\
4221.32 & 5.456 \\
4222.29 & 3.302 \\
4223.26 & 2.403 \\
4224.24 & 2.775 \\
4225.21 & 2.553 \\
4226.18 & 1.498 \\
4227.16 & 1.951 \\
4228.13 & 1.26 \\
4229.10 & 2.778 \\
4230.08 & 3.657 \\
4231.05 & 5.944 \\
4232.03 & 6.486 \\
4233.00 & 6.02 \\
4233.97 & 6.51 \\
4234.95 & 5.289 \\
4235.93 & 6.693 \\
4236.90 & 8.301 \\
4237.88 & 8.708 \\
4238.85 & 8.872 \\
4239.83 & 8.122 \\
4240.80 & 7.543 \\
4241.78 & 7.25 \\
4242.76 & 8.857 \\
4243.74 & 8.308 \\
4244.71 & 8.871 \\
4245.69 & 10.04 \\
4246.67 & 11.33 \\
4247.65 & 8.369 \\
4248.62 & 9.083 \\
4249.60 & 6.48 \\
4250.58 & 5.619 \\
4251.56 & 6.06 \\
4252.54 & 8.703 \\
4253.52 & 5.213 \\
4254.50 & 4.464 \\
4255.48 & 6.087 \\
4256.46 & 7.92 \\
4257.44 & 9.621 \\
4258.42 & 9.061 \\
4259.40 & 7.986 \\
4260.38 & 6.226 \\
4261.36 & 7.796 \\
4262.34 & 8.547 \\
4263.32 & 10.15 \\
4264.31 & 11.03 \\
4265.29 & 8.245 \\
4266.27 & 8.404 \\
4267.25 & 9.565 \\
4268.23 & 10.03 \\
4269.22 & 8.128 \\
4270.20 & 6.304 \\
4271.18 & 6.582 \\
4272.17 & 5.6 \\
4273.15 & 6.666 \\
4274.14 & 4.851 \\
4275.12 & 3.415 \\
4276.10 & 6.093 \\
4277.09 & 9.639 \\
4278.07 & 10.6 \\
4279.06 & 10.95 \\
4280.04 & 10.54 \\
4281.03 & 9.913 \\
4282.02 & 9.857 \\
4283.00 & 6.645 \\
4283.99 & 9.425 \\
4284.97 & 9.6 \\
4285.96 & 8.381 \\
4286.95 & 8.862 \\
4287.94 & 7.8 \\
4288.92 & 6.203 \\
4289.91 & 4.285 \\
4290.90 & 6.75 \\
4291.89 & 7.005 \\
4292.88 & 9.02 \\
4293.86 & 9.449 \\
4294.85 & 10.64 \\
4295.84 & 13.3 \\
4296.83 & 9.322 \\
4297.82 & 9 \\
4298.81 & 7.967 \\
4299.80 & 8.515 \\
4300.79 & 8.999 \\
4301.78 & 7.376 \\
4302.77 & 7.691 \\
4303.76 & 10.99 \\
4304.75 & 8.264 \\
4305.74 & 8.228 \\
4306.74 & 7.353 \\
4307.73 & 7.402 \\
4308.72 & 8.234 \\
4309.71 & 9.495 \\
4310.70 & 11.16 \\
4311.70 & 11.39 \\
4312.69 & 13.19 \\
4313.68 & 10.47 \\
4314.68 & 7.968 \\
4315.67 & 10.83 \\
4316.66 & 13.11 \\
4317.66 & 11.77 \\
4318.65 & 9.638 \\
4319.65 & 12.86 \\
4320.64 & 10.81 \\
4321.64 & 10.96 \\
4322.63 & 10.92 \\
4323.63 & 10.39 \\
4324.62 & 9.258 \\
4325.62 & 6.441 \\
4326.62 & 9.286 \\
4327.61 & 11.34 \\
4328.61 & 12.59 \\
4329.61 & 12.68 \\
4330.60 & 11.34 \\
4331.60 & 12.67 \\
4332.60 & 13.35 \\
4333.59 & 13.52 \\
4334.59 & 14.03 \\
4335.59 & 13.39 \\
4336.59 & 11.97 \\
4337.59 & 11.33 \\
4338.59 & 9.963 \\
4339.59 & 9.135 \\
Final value 2.9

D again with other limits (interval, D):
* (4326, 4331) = 3.6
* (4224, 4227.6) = 1.7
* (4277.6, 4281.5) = 3.3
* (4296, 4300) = 3.1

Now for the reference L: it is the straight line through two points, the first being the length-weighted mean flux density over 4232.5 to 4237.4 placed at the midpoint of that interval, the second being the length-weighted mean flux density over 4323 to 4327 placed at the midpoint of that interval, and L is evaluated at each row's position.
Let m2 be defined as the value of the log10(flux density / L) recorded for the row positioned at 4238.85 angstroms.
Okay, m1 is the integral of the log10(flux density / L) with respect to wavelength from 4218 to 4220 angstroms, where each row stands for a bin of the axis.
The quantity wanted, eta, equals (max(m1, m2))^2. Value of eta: 0.041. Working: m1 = 0.2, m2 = 0.12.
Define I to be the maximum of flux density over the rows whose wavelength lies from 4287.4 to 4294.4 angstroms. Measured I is 9.449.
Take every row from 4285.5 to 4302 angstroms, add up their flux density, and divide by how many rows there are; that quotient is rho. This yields 8.4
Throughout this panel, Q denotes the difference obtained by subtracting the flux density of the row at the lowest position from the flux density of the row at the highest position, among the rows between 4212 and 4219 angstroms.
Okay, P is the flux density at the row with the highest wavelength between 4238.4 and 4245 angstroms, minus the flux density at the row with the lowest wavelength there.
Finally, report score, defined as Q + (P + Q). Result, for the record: -3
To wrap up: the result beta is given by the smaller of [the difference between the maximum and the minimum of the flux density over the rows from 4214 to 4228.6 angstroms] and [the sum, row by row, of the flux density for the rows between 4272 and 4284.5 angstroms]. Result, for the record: 7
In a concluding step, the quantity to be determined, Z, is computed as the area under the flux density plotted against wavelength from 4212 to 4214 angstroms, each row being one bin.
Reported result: 18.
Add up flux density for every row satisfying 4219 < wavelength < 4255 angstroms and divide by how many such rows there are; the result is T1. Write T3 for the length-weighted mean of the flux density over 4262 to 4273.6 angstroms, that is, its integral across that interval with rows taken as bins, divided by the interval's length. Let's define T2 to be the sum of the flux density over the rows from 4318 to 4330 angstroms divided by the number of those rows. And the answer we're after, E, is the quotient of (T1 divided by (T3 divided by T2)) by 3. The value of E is 2.7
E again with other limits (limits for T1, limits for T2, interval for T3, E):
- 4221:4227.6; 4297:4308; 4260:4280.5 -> 1.0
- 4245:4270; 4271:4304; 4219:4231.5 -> 6.1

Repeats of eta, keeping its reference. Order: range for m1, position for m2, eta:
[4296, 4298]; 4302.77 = 0.025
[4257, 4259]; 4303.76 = 0.050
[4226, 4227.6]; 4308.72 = 0.000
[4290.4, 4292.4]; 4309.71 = 0.002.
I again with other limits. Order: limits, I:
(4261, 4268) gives 11.03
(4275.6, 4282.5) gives 10.95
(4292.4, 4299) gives 13.3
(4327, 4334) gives 13.52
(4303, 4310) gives 10.99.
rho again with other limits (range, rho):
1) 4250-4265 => 7.6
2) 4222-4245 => 5.6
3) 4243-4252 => 8.2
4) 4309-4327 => 10.6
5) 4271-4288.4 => 8.1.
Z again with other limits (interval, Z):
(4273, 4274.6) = 9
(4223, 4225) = 5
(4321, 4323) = 22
